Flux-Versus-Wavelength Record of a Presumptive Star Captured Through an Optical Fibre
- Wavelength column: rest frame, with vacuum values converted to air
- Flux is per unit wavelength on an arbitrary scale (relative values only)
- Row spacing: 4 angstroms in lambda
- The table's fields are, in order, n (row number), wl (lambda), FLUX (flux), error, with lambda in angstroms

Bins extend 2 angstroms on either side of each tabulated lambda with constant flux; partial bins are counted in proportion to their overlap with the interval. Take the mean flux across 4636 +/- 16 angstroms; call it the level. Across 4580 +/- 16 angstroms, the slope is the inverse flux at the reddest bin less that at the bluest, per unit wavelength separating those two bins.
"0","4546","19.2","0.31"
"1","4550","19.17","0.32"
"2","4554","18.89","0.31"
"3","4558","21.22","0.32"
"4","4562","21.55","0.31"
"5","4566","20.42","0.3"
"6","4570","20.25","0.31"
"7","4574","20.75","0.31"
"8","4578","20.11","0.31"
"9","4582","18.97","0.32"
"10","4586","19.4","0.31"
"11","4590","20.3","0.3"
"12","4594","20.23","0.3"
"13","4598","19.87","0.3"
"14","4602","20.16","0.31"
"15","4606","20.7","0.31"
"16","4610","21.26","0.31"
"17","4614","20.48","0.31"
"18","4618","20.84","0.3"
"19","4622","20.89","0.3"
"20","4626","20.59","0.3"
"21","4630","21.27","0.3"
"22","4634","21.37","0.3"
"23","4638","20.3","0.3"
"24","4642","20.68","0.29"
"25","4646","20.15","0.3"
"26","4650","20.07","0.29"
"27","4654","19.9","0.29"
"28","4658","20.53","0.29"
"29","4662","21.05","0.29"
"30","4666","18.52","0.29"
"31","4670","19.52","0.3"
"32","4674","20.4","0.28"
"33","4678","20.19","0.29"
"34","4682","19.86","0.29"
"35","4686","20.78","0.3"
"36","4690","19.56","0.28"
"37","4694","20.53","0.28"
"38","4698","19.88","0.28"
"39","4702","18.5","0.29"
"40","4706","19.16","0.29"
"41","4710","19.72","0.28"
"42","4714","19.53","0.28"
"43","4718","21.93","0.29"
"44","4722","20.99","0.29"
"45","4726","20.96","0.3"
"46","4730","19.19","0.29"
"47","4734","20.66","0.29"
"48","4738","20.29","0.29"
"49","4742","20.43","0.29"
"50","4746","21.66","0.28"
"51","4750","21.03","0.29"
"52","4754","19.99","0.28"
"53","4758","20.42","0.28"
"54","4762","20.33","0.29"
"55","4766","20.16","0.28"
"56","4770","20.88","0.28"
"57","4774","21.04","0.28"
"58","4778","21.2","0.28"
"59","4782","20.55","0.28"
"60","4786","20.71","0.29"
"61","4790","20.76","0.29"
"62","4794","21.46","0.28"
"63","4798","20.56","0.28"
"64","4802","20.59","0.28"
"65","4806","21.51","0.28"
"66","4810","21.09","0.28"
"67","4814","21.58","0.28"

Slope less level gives -20.7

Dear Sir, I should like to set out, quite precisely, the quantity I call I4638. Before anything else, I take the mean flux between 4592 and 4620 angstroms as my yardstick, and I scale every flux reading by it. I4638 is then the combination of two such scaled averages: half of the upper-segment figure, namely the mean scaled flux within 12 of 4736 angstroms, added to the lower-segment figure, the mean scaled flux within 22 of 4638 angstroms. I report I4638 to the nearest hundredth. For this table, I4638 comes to 1.51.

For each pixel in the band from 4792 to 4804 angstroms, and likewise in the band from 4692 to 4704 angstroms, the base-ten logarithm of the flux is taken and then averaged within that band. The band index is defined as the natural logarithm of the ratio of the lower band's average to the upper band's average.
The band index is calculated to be -0.021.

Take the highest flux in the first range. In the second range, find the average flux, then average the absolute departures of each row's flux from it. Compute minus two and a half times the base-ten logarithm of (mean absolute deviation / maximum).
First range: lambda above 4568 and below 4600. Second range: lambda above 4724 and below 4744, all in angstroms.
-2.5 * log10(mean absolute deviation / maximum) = 4.2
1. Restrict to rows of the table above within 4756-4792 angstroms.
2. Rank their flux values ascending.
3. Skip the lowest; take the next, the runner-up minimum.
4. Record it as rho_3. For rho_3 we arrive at 20.33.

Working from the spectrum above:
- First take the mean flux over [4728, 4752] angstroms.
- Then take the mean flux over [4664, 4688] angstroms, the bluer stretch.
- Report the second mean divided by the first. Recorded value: 0.968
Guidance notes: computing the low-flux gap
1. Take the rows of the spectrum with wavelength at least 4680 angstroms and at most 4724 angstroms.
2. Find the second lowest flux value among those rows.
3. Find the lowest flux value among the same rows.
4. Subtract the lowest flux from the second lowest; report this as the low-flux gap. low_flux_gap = 0.66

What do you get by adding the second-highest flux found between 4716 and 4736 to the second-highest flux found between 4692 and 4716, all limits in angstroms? 40.9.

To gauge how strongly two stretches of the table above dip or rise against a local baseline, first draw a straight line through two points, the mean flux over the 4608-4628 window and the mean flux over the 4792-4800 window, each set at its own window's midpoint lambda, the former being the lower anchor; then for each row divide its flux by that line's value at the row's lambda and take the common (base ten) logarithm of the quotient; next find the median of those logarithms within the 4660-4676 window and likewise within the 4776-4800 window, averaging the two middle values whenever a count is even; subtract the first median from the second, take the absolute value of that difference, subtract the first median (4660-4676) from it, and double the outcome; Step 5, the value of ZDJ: 0.067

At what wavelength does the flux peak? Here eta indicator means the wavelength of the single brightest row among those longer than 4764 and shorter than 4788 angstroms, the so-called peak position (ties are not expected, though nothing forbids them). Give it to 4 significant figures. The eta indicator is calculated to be 4778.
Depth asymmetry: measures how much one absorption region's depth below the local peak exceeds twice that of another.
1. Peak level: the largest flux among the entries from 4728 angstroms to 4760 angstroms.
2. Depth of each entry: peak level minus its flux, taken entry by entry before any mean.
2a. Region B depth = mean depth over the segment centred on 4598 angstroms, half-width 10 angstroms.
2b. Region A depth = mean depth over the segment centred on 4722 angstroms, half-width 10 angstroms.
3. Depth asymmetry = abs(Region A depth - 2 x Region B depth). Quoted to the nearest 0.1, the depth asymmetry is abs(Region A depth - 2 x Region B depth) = 1.7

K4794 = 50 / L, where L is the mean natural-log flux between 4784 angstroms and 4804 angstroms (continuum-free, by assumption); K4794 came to 16.5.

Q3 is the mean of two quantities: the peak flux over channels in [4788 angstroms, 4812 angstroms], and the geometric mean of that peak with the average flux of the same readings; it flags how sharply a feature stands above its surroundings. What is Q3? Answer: 21.4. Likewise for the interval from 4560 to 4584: 21.2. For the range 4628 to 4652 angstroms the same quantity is 21.2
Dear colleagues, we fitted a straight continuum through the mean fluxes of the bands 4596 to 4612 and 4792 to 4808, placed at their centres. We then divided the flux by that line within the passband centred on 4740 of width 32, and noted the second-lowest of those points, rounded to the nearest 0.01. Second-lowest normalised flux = 0.96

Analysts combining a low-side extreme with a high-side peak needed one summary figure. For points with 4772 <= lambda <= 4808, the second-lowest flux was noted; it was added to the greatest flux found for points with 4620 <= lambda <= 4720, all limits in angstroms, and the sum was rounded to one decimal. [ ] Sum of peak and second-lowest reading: 42.5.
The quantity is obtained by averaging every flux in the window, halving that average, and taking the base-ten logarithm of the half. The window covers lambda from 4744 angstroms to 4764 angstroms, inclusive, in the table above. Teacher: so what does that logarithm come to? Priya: 1.015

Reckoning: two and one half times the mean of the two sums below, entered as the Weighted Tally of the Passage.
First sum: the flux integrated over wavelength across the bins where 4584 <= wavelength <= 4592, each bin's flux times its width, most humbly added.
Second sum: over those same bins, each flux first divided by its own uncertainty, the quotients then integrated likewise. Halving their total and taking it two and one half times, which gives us 850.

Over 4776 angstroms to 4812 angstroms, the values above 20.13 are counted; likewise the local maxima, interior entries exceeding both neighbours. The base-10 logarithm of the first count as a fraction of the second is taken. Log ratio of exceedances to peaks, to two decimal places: 0.65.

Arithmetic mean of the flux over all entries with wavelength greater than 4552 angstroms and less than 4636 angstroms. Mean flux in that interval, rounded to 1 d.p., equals 20.5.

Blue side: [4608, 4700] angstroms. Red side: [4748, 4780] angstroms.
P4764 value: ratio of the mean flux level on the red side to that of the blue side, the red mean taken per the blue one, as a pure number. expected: 1.01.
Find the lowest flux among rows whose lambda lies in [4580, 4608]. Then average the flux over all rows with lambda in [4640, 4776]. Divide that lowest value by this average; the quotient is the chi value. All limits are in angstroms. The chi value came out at 0.94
